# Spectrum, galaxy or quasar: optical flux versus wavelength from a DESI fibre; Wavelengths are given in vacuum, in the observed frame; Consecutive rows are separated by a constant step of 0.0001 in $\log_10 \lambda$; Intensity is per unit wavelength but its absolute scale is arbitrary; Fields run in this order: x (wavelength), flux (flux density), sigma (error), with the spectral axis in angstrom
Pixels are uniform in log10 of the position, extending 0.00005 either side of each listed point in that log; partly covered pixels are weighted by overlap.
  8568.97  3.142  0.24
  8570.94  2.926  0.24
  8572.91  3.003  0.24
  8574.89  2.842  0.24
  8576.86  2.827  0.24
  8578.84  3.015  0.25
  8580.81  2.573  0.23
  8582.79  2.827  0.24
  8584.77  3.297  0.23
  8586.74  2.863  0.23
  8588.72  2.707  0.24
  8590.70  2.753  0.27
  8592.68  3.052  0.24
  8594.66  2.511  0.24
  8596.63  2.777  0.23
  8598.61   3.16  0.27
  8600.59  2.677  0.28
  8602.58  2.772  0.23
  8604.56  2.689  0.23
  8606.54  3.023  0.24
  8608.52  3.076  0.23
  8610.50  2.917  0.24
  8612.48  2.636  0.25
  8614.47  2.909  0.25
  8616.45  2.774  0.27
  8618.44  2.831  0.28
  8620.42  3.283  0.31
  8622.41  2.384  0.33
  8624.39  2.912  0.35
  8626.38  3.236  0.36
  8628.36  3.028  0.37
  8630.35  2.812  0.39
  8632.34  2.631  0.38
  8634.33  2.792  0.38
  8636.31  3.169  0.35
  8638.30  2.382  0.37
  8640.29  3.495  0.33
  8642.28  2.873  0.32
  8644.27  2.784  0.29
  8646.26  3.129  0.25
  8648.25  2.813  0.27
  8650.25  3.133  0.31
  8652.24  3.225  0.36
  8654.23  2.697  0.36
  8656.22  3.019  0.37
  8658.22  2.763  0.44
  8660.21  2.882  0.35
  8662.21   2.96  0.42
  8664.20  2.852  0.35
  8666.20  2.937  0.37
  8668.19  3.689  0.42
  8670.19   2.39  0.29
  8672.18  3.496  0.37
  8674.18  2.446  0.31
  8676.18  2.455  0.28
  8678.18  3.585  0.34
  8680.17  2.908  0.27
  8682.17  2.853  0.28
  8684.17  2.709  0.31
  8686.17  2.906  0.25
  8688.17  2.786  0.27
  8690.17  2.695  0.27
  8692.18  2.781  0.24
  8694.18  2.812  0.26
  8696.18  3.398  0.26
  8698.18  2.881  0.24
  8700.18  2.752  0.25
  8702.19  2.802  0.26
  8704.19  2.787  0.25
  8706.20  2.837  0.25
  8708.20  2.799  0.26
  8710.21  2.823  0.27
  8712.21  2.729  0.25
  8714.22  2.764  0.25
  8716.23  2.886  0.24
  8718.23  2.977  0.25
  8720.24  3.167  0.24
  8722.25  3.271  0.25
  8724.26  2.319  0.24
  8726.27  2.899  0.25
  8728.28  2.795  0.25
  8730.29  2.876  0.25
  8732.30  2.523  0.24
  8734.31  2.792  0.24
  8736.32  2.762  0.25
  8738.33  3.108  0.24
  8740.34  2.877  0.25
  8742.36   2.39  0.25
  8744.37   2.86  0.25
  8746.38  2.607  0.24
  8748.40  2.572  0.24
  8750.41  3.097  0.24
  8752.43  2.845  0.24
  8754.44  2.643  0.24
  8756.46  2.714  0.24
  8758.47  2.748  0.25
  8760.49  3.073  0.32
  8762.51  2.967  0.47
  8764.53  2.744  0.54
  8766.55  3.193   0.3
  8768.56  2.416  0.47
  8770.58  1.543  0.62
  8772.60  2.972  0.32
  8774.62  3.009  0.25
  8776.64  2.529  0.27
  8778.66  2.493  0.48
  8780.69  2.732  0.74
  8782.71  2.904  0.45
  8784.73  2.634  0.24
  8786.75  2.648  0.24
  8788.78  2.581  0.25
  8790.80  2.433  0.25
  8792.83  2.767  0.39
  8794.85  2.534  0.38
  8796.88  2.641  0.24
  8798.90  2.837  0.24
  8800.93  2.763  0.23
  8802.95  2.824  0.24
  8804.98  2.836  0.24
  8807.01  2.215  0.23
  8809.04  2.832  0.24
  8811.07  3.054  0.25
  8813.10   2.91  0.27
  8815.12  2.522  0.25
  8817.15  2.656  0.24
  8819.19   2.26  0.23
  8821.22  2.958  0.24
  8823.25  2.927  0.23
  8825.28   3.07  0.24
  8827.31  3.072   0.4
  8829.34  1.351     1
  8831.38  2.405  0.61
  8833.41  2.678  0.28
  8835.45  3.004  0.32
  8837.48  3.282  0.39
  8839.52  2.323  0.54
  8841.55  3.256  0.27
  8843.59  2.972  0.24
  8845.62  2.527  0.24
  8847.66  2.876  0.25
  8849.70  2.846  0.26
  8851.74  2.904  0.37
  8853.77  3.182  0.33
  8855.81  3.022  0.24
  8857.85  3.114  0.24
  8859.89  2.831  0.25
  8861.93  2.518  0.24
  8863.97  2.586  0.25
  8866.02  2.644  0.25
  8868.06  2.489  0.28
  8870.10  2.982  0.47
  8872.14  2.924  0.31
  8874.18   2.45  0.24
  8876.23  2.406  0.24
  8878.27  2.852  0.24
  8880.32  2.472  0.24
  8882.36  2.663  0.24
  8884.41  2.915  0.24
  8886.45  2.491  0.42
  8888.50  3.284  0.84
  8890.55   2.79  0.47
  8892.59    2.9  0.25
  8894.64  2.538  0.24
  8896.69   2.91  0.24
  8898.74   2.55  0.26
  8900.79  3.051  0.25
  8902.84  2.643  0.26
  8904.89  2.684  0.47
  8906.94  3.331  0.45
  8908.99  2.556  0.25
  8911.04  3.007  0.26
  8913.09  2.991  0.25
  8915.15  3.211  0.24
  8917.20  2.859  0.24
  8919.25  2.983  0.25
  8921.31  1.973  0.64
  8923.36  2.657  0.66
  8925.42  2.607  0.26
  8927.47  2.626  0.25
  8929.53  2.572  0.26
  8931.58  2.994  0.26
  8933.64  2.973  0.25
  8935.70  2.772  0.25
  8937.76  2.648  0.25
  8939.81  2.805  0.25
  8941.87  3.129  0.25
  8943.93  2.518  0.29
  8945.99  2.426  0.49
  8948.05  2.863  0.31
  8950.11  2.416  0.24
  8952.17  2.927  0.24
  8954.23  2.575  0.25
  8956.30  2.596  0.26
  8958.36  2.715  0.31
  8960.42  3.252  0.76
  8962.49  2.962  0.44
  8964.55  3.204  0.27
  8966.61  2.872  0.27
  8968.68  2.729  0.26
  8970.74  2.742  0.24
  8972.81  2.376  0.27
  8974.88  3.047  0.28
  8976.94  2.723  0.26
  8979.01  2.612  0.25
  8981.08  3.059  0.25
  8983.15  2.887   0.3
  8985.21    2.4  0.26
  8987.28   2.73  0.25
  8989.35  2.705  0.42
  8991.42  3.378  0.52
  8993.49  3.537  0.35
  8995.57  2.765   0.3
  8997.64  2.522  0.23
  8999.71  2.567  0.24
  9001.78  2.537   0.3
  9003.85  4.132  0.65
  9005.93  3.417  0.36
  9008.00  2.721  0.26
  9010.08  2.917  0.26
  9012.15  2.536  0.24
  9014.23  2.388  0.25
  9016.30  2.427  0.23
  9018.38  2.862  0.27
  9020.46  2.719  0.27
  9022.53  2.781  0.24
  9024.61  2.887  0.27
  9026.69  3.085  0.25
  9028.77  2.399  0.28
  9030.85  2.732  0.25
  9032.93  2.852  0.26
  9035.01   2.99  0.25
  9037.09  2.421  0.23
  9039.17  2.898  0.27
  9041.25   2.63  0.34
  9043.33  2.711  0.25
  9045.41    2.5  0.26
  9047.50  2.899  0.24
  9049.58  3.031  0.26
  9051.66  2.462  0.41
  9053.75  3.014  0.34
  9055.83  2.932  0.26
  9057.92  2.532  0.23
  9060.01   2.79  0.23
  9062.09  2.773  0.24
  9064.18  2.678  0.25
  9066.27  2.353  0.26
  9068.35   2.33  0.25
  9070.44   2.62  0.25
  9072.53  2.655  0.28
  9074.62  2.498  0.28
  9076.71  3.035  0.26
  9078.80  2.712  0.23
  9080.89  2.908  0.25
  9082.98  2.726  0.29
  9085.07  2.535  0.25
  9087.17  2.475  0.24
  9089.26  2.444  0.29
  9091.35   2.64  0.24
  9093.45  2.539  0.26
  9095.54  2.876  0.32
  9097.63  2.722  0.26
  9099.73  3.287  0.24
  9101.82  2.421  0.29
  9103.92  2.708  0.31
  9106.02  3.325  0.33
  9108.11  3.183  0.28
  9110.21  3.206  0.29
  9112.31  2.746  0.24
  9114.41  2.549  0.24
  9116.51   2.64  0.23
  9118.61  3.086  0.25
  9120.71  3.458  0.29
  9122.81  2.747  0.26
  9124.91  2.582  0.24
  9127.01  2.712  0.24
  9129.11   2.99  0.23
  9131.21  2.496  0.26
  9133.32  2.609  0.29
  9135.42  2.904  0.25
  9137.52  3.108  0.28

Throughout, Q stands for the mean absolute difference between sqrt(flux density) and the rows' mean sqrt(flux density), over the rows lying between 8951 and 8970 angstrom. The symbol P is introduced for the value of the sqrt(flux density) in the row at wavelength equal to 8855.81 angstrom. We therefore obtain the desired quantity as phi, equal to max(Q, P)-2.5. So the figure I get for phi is -0.76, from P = 1.74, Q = 0.057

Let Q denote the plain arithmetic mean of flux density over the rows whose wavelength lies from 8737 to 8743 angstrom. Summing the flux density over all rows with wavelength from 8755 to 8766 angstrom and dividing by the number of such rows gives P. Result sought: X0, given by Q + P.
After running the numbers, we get 5.64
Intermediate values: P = 2.85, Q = 2.79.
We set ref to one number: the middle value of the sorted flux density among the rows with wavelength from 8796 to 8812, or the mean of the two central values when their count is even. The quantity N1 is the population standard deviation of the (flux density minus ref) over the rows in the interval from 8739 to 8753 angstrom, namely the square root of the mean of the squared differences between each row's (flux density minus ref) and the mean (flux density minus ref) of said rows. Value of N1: 0.22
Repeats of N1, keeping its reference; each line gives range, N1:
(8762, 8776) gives 0.52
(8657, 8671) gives 0.36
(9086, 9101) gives 0.27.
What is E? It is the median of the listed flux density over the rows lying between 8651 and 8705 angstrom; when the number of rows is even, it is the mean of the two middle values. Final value 2.85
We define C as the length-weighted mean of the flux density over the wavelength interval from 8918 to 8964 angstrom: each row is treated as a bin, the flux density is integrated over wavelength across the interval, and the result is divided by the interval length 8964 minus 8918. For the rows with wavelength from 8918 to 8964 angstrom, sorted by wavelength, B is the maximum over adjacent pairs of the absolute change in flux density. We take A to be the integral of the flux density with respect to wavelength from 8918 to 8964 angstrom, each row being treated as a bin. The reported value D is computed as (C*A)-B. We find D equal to 342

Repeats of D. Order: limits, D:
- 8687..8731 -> 358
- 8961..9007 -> 387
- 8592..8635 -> 350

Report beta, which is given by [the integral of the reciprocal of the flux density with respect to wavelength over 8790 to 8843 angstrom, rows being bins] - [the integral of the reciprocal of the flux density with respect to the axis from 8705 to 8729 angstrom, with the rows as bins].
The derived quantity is 12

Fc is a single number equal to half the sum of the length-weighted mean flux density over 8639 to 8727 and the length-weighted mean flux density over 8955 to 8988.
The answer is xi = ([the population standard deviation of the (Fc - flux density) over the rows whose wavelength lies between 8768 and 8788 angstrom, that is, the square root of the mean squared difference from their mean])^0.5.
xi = 0.63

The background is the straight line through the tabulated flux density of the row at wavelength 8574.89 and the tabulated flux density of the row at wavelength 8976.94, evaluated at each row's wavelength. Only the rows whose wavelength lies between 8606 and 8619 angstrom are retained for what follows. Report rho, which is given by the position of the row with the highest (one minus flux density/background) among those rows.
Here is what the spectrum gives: 8612.48 angstrom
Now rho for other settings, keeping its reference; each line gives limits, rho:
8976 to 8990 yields 8985.21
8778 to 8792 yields 8790.80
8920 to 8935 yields 8921.31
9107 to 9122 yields 9114.41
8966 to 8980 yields 8972.81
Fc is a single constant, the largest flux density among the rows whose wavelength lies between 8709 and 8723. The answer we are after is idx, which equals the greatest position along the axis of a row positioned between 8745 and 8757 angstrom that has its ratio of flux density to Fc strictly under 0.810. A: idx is 8754.44 angstrom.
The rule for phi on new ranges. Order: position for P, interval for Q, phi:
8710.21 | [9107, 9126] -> -0.82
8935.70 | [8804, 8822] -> -0.84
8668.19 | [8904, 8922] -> -0.58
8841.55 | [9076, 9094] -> -0.70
